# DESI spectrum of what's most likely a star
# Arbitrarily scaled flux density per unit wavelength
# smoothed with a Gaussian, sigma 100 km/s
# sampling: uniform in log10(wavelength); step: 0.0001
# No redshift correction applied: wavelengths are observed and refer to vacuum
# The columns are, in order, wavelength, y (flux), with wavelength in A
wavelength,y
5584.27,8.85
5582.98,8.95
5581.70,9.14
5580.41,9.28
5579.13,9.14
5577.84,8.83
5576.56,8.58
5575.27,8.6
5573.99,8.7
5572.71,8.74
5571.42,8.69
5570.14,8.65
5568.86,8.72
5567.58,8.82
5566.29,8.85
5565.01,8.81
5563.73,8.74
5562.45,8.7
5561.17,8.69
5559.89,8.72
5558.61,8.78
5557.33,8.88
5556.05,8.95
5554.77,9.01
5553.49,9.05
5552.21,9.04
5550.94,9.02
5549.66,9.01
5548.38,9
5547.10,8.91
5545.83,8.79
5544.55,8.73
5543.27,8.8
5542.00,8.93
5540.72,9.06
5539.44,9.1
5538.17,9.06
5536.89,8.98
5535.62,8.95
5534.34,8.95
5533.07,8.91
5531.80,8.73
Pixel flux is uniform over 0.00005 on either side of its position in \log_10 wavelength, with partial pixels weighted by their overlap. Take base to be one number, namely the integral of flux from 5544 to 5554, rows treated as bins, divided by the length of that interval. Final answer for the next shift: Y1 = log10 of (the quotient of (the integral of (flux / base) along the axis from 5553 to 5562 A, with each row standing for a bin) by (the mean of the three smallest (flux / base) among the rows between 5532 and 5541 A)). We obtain 0.951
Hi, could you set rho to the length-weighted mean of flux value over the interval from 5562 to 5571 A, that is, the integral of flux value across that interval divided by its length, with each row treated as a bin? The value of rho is 8.76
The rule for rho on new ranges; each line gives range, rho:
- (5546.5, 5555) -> 9.00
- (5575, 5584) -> 8.94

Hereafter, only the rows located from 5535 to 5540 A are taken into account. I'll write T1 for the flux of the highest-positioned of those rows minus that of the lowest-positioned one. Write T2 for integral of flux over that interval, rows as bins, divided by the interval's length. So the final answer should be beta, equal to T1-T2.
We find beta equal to -8.9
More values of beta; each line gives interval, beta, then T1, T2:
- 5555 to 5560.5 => -9.1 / -0.23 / 8.84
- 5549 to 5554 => -9.0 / 0.04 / 9.03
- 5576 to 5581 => -8.3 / 0.70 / 8.97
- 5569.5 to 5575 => -8.6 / 0.05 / 8.69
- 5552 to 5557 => -9.1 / -0.09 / 8.99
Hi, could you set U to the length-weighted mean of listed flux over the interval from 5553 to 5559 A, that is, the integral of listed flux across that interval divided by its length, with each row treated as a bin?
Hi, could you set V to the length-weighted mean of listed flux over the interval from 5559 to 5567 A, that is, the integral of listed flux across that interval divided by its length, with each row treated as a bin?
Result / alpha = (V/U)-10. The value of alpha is -9.02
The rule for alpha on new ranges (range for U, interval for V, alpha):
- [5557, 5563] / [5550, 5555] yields -8.97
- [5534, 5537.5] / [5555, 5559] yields -9.01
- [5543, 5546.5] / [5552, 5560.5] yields -8.98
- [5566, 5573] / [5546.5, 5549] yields -8.98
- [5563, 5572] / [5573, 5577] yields -9.01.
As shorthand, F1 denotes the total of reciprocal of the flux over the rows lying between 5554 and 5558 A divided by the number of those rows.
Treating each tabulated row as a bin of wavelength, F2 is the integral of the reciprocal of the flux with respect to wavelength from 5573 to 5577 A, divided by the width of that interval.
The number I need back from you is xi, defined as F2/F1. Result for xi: 1.04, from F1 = 0.112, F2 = 0.116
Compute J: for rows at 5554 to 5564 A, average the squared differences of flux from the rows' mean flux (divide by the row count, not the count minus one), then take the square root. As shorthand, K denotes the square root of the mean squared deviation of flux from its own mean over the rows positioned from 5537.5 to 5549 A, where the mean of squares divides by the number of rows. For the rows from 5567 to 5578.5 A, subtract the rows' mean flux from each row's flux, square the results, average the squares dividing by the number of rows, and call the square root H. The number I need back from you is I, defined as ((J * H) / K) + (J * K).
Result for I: 0.09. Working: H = 0.082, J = 0.11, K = 0.13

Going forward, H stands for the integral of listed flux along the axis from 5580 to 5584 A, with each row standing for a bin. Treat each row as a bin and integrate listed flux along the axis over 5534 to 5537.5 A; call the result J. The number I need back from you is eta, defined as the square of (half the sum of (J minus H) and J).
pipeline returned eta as 174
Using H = 36.3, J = 31.4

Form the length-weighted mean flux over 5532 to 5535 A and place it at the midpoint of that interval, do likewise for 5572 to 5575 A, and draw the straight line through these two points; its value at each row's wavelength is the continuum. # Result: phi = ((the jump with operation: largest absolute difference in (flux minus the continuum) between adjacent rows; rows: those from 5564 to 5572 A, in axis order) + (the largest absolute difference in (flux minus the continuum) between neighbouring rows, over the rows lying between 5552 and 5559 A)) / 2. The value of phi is 0.093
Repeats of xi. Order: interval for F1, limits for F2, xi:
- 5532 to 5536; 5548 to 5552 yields 0.99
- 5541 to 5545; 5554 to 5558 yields 0.98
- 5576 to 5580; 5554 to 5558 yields 0.99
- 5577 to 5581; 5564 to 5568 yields 1.03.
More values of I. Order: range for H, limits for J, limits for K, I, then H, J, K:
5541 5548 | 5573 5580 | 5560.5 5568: 0.27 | 0.076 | 0.21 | 0.06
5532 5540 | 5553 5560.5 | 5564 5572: 0.12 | 0.067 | 0.12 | 0.07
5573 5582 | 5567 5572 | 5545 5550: 0.19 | 0.266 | 0.06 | 0.09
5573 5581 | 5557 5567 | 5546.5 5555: 0.42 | 0.267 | 0.07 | 0.04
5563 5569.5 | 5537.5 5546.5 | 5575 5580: 0.06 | 0.050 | 0.14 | 0.23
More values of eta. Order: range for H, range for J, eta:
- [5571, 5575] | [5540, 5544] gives 334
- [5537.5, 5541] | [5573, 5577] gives 350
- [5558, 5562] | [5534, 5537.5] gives 193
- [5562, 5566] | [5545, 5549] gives 325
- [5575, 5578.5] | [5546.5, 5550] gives 262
